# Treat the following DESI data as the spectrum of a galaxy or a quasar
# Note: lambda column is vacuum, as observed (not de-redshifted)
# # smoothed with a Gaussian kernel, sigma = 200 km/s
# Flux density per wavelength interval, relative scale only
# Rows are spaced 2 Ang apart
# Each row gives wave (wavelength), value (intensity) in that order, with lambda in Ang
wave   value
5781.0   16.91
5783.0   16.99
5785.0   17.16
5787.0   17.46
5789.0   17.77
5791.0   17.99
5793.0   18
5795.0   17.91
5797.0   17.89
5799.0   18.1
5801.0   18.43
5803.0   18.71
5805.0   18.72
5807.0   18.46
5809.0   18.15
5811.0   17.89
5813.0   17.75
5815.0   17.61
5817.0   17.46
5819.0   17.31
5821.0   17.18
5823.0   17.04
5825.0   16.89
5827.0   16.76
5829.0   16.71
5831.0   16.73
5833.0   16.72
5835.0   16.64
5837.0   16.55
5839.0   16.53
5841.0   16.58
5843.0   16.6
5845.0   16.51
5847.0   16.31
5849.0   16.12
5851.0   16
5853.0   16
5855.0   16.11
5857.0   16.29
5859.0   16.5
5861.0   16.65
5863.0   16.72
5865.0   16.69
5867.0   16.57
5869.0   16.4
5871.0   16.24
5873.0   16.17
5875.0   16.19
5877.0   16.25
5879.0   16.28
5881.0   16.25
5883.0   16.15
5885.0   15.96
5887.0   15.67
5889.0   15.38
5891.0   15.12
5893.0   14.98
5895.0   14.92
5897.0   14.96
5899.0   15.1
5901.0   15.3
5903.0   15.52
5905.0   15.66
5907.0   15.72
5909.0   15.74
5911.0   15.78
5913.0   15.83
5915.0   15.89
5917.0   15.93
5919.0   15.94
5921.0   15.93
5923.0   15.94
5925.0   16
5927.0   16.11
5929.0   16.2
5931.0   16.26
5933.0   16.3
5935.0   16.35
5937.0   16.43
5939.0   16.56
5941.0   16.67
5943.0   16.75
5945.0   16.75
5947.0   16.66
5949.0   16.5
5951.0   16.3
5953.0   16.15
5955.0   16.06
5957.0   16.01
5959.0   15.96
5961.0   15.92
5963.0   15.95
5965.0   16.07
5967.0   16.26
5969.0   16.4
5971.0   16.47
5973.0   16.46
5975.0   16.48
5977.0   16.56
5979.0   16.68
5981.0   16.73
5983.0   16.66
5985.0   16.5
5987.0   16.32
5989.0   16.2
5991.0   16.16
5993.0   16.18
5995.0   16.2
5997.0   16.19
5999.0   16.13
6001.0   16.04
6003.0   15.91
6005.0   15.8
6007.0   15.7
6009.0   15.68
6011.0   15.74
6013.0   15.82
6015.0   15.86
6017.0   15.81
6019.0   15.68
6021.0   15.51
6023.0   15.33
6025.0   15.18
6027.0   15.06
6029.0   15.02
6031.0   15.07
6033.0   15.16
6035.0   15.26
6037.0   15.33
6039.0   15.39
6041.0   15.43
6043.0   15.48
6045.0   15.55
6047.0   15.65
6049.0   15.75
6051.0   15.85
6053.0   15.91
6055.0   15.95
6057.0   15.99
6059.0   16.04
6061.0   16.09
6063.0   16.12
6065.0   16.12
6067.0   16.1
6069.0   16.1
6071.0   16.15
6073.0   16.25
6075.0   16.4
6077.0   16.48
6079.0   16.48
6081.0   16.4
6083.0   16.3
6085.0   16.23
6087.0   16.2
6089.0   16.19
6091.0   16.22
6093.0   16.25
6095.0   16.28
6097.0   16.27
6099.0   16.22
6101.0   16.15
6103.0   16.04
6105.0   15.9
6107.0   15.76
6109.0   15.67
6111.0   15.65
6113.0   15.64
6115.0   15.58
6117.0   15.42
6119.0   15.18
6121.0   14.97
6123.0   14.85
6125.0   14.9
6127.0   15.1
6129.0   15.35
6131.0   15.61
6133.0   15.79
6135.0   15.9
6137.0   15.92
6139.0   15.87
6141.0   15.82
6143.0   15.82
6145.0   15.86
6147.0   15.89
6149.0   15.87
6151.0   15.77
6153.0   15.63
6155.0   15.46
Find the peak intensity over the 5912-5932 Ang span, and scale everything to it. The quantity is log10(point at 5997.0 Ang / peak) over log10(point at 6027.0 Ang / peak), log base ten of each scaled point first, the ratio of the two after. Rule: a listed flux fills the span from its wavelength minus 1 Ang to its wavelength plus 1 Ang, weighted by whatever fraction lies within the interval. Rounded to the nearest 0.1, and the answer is 0.1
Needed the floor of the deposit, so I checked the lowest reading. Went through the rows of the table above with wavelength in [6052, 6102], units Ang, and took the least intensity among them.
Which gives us 15.91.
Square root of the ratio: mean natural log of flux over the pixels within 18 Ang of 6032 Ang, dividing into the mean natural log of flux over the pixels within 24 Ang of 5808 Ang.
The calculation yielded 1.02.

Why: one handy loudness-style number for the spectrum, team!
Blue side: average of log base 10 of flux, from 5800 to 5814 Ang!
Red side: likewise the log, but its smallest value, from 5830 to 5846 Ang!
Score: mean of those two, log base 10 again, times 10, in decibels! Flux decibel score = 0.93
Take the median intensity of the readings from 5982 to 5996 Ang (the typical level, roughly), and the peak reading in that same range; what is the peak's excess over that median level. 0.46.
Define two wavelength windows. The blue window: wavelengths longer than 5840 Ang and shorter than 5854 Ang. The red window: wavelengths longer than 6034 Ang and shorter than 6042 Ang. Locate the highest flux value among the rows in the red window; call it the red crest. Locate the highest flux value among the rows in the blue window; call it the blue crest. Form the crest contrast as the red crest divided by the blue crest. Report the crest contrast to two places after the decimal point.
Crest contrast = 0.93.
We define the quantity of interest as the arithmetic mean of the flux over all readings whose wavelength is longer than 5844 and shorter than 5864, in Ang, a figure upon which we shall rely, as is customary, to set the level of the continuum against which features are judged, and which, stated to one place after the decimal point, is 16.3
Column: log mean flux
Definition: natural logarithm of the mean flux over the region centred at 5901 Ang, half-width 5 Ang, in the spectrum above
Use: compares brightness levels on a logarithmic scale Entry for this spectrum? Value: 2.73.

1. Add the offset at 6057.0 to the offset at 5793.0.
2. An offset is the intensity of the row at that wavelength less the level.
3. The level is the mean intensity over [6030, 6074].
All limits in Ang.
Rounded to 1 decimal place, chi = 2.5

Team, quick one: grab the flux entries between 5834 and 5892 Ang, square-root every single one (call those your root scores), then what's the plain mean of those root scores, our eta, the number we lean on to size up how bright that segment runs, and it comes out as 4.03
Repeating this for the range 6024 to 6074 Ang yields 3.96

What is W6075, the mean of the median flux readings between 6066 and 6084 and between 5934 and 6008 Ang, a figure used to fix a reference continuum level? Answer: 16.3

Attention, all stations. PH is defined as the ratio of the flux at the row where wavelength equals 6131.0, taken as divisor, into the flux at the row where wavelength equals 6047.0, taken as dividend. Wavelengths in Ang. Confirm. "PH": 1.00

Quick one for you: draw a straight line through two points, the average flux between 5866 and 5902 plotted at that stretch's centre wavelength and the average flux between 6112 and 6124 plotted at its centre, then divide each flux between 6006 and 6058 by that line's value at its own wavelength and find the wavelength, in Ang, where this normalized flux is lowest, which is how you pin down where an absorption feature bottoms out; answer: 6029.0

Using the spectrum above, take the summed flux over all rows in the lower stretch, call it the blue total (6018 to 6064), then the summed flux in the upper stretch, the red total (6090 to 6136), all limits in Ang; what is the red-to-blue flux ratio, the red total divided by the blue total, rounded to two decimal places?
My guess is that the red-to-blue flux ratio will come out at 1.01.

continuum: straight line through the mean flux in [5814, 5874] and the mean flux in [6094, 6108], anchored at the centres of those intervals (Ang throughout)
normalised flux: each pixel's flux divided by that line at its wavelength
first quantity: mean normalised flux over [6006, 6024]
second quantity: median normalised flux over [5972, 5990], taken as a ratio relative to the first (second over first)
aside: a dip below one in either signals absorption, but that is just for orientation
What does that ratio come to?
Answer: 1.05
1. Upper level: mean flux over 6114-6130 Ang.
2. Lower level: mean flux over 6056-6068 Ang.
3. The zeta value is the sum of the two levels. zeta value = 31.2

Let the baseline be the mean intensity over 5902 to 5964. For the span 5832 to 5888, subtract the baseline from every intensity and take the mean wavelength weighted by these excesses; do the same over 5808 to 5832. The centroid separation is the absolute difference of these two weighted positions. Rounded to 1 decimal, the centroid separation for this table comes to 32.2 Ang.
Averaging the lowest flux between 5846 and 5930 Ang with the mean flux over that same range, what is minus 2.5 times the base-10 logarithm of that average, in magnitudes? -2.97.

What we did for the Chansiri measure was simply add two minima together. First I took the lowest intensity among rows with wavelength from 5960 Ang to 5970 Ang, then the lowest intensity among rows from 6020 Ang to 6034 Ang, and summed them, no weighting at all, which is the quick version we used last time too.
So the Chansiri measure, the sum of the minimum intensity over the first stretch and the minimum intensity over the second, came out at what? 30.9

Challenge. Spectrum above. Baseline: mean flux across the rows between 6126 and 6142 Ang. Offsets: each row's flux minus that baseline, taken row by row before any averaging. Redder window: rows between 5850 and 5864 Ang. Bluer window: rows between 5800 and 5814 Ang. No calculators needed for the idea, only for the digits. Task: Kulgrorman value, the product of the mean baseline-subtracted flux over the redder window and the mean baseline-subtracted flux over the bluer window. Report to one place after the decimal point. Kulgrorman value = 1.7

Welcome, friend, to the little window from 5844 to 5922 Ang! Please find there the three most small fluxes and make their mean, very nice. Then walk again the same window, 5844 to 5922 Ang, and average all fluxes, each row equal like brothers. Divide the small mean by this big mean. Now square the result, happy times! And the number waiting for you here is 0.880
